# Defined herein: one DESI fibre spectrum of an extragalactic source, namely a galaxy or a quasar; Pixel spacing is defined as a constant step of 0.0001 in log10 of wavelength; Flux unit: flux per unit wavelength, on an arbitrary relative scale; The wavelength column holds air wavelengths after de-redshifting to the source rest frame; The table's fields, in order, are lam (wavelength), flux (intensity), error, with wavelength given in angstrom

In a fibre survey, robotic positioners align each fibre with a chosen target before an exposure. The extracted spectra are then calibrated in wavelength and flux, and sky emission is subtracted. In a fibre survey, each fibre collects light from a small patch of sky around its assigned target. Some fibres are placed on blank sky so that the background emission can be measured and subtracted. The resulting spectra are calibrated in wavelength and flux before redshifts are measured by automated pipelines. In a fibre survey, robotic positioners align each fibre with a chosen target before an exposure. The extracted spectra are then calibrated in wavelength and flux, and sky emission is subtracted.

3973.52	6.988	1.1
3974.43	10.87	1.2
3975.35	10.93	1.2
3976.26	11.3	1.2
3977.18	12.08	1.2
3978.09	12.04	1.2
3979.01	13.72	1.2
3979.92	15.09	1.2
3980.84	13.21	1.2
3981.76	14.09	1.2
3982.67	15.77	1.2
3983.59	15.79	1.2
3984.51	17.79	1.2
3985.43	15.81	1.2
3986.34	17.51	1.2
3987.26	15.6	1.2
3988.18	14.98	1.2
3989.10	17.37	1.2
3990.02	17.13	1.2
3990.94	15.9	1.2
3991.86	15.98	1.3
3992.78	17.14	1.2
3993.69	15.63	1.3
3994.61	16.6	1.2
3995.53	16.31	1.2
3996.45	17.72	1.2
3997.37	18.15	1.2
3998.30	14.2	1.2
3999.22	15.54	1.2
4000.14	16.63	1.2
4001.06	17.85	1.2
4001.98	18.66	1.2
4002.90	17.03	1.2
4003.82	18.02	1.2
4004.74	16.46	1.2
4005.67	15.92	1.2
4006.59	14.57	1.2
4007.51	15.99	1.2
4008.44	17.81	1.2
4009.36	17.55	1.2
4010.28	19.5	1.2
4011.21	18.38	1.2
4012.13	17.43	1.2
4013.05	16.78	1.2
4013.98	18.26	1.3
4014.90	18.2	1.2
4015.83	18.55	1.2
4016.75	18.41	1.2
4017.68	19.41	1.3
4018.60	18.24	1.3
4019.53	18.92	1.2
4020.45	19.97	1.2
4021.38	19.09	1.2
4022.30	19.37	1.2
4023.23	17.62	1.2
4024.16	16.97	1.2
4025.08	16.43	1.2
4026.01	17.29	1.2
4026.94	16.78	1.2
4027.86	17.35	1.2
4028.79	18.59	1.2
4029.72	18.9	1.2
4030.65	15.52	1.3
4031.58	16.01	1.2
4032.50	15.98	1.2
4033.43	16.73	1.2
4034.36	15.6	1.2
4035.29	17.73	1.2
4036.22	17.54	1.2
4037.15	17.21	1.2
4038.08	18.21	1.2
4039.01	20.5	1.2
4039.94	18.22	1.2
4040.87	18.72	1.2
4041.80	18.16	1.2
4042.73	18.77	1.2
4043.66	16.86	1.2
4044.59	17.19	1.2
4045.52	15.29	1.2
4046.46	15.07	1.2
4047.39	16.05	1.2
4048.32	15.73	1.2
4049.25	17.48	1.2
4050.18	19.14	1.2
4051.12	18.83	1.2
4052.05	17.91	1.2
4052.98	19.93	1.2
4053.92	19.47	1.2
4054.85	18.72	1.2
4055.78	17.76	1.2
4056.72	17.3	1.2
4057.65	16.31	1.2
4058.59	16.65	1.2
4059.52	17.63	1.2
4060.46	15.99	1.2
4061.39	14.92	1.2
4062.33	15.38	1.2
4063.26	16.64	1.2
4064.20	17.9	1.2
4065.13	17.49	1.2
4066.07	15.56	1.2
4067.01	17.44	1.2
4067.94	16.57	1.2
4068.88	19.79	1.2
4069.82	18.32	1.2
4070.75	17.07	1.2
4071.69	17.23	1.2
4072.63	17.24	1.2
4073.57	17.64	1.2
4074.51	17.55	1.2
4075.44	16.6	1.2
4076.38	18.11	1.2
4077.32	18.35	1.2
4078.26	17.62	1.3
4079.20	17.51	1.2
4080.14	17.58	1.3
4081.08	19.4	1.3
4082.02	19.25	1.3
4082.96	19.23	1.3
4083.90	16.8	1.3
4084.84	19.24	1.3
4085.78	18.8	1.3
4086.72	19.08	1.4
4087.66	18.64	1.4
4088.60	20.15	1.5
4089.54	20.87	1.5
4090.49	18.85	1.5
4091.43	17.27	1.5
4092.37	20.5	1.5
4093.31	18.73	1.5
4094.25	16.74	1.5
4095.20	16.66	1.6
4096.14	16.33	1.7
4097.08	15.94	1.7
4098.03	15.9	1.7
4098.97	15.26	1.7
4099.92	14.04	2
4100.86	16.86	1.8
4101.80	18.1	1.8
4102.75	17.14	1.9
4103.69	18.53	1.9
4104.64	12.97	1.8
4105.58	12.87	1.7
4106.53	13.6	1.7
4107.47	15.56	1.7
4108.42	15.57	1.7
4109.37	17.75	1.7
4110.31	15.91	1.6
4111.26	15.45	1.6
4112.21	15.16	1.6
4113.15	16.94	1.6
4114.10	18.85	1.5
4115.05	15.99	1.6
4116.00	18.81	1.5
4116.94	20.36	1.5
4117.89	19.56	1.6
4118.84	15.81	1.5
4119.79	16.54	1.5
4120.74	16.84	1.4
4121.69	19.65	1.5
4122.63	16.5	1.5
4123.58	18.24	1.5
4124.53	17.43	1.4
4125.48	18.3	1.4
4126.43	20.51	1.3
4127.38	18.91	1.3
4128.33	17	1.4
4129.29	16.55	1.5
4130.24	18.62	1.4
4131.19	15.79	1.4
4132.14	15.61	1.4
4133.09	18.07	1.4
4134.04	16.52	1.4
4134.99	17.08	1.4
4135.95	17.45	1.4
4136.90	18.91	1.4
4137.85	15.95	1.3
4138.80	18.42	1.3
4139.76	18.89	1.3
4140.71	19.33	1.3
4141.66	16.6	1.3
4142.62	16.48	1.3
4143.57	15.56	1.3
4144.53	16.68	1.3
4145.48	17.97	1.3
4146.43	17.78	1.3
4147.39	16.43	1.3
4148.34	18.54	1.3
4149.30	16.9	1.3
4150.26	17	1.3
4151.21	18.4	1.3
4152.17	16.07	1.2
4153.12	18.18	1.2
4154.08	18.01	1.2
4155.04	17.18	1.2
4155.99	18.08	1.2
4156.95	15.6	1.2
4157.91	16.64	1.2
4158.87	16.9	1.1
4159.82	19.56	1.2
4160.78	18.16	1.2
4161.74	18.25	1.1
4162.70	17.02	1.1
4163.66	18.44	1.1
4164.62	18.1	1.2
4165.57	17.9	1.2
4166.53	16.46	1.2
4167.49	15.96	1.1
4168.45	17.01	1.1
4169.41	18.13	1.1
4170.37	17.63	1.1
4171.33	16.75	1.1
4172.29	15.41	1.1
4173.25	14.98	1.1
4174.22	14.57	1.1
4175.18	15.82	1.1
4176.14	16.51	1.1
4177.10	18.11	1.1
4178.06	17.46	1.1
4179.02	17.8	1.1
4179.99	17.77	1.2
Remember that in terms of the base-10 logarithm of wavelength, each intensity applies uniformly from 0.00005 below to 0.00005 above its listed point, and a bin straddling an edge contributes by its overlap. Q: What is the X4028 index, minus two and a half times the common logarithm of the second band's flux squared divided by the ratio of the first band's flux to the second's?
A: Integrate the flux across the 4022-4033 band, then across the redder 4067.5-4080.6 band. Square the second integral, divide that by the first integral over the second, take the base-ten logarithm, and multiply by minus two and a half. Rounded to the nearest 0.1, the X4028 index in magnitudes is -12.0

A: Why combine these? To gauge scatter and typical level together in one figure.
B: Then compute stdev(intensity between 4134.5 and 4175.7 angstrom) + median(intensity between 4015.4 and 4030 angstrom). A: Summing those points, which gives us 19.7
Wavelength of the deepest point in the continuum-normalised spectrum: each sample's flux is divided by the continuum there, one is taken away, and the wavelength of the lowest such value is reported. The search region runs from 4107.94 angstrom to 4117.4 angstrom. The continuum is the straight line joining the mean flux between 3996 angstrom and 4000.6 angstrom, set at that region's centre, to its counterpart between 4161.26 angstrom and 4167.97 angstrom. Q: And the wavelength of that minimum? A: 4112.21 angstrom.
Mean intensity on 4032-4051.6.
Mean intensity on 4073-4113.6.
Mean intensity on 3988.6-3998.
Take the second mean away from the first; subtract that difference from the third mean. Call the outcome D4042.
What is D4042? 16.6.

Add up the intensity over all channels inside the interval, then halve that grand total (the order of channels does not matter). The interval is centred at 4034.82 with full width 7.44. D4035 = 67.5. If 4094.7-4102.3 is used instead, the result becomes 64.5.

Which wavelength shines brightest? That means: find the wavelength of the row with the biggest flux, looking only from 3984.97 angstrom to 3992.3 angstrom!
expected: 3986.34 angstrom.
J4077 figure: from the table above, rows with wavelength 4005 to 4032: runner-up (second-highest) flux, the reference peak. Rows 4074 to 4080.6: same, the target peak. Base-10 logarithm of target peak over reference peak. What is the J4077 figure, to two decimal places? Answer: -0.03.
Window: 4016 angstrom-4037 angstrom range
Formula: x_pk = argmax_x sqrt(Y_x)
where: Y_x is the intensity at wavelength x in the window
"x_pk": 4020.45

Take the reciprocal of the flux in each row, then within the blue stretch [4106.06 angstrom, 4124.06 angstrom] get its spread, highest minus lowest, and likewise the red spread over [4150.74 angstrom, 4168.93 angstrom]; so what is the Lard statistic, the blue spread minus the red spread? 0.011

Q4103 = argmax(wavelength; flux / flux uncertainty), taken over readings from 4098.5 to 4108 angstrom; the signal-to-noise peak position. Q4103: 4101.80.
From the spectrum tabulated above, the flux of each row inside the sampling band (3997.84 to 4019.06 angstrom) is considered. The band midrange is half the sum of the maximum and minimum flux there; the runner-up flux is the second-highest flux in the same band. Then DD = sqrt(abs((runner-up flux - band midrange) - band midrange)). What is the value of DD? 3.78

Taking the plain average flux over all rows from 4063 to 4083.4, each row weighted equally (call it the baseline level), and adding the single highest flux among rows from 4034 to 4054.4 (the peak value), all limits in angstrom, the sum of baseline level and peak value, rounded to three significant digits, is 38.2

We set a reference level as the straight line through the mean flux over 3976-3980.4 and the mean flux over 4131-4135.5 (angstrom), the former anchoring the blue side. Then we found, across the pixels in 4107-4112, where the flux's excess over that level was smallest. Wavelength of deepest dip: 4111.26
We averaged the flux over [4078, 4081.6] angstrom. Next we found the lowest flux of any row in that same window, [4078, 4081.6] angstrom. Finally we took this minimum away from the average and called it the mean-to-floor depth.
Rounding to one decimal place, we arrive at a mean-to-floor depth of 0.5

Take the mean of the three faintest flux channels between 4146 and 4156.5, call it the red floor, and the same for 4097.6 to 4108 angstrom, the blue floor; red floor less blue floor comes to 3.3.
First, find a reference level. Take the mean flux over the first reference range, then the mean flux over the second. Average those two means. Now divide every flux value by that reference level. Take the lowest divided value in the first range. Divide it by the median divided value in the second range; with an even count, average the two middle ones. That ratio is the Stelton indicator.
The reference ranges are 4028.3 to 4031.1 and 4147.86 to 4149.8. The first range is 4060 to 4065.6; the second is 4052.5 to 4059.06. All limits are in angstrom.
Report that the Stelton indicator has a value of 0.84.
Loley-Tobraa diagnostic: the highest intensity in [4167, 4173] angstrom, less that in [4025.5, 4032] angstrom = -0.77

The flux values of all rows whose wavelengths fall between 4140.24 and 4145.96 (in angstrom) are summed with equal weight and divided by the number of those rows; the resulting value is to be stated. 17.1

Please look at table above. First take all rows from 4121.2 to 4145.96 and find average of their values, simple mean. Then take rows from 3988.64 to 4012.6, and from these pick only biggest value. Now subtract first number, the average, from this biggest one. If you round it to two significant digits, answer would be 1.9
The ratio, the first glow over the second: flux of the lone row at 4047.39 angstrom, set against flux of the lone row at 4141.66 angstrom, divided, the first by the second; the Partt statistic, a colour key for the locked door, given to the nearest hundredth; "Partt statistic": 0.97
